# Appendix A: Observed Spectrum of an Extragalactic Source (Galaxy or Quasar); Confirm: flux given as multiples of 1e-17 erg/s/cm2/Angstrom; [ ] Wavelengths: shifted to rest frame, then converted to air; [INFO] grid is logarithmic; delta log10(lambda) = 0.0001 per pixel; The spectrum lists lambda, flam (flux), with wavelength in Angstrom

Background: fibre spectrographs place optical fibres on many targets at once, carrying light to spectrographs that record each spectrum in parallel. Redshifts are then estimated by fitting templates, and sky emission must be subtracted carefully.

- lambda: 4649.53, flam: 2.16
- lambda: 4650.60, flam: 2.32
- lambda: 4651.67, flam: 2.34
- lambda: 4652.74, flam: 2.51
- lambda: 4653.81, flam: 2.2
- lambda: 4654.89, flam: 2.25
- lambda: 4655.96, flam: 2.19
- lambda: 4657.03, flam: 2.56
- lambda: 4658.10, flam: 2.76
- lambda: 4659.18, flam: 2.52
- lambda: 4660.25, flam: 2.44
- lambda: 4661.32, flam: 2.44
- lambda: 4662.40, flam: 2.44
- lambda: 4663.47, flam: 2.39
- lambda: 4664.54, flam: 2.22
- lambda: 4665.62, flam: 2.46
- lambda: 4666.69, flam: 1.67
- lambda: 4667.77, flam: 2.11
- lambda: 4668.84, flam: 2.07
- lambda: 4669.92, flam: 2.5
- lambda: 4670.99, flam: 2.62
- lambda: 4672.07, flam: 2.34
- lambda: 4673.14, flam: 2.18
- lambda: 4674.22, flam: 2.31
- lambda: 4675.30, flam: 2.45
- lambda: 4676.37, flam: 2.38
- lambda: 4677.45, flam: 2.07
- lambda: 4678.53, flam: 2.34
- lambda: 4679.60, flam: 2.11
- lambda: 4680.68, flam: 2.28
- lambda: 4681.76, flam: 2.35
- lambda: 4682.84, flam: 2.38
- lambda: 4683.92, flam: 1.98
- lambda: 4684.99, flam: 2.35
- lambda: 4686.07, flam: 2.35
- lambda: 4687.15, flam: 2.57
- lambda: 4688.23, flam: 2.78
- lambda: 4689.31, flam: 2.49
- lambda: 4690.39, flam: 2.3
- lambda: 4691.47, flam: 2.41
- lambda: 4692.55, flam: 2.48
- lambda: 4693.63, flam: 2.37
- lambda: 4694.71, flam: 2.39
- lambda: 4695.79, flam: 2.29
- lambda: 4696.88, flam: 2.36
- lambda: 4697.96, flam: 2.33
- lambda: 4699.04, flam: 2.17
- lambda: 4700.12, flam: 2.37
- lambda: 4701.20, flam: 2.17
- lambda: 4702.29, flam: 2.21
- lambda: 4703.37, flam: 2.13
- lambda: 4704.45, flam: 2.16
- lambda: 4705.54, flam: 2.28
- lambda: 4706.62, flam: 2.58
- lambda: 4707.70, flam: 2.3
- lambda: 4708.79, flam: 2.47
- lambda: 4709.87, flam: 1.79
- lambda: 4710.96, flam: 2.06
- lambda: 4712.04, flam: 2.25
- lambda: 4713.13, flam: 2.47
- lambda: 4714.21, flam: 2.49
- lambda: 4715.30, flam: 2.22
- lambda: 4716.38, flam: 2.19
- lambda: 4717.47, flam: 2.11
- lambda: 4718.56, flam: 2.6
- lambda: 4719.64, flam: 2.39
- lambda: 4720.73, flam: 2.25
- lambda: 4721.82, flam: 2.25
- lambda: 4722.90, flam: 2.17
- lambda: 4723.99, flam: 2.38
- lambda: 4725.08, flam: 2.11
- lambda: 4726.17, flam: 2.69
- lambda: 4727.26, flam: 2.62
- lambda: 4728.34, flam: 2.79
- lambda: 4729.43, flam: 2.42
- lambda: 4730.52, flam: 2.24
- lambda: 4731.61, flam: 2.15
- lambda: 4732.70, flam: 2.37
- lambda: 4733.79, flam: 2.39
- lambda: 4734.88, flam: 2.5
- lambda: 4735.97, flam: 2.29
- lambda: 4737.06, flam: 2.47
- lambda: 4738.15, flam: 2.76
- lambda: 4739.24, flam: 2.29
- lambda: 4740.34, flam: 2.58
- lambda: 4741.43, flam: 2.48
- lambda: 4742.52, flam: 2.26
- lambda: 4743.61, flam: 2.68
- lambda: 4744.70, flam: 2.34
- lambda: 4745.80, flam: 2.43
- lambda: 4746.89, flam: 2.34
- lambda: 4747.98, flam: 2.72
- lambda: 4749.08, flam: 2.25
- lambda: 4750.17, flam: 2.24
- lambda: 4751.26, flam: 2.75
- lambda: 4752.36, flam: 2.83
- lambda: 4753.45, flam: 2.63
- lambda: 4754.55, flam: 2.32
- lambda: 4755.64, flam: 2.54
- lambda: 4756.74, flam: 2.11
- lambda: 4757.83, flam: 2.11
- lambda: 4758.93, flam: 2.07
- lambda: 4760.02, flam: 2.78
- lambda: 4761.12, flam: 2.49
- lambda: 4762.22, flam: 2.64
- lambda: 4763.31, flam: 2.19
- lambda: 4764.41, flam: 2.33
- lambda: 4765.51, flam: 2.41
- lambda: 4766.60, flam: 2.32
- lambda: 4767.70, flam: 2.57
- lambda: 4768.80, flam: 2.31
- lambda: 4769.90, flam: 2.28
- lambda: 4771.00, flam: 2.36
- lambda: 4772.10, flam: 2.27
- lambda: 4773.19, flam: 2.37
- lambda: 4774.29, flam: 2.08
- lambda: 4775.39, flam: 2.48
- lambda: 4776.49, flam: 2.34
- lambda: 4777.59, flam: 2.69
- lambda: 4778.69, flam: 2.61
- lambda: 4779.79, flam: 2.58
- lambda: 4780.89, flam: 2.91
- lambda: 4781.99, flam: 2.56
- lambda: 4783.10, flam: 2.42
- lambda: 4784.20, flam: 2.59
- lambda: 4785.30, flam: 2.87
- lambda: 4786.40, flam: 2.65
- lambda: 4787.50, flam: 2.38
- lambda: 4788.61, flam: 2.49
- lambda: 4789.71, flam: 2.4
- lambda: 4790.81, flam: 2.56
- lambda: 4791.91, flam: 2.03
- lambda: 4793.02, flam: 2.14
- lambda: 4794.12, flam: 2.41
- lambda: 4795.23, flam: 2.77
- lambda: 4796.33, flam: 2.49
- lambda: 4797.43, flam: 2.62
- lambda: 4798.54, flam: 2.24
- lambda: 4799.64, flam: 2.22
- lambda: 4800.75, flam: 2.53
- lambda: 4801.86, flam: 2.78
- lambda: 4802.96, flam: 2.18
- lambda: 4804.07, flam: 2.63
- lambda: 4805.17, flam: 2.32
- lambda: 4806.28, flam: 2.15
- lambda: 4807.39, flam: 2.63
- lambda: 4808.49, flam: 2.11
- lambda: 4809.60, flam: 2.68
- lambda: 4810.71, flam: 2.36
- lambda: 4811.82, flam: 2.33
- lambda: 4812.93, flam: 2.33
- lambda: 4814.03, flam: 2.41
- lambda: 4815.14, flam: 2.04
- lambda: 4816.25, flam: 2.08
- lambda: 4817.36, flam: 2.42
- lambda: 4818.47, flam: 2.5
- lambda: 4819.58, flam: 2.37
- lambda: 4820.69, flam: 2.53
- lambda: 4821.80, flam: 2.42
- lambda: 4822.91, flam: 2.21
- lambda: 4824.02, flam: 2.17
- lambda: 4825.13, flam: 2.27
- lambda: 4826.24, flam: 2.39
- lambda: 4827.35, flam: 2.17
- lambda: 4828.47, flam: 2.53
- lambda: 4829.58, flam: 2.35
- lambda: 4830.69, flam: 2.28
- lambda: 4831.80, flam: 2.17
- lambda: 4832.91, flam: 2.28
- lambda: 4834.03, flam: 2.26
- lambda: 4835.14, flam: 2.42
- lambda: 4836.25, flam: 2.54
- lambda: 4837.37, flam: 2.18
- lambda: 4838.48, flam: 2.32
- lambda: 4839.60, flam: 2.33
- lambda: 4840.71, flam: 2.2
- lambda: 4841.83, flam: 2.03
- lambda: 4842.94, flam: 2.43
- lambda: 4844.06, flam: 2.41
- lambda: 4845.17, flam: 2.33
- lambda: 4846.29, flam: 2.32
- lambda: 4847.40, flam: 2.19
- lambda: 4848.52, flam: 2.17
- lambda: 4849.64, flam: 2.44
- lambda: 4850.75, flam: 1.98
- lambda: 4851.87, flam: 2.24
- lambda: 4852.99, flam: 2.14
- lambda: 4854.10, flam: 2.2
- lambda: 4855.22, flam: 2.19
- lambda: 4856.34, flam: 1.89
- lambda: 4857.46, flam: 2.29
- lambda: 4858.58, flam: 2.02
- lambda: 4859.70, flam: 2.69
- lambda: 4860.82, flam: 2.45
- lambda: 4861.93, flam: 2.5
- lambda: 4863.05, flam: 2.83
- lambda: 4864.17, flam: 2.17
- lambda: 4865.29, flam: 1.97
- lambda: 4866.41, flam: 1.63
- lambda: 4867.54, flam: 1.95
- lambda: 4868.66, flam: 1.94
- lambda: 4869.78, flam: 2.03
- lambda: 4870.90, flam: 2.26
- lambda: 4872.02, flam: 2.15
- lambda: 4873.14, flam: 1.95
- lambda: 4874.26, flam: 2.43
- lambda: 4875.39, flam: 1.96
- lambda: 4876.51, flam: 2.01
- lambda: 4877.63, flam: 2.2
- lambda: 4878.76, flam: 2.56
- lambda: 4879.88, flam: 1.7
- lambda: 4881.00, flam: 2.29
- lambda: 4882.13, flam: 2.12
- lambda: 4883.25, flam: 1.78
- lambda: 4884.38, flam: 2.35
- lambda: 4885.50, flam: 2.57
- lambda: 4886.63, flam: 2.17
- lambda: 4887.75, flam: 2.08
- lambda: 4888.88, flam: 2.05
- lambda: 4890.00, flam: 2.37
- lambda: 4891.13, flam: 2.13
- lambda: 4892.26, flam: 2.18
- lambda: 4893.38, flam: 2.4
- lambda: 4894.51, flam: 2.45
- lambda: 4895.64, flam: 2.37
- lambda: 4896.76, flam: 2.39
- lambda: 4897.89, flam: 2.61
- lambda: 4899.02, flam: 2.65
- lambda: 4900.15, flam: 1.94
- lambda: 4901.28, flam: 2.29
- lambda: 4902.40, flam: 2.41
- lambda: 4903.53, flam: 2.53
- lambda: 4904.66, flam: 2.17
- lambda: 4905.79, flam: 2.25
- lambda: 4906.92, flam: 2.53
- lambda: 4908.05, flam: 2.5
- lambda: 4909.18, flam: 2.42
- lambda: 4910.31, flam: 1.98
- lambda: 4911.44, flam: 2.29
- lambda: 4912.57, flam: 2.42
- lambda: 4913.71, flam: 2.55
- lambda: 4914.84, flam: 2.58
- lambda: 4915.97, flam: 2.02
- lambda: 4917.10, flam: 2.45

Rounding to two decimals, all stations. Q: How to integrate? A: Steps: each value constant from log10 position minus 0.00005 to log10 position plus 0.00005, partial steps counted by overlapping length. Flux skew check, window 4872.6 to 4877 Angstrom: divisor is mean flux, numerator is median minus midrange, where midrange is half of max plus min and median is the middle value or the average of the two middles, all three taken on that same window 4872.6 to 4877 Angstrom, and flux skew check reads -0.10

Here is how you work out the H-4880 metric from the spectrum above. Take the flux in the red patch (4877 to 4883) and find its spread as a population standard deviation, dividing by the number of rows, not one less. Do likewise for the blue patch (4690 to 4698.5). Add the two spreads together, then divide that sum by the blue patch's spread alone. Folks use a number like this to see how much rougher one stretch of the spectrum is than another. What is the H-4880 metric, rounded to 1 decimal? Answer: 5.8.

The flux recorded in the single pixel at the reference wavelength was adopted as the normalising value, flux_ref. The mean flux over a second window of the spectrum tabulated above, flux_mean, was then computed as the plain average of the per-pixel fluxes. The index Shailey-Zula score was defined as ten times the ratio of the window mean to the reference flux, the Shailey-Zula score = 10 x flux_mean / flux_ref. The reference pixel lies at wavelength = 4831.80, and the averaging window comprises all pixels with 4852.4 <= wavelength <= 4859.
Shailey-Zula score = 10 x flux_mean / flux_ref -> 9.8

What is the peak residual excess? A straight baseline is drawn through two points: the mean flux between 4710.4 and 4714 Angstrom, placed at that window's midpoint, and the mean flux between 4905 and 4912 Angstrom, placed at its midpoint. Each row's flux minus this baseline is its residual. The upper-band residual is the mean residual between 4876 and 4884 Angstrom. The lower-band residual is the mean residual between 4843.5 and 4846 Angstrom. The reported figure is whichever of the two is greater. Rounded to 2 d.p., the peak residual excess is 0.06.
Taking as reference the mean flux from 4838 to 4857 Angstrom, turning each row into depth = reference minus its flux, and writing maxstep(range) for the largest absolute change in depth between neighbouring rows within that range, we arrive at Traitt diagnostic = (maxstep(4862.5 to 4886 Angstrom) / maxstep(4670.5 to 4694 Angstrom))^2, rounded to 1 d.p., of 4.6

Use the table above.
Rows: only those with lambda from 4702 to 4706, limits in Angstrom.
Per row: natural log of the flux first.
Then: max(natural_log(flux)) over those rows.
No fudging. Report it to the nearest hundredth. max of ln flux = 0.82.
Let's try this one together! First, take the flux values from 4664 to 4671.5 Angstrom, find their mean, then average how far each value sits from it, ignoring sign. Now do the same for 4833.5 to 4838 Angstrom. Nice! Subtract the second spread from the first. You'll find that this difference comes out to 0.12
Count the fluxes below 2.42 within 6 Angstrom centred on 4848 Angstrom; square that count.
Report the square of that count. 25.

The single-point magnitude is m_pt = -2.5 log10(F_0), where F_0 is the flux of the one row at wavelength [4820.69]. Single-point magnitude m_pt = -1.01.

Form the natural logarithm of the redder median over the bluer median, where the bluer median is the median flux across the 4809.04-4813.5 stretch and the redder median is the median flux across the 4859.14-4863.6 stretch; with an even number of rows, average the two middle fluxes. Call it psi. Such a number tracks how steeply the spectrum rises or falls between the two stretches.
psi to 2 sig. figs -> 0.10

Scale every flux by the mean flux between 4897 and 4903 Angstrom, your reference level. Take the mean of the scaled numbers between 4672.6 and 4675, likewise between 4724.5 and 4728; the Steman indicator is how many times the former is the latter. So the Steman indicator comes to 0.91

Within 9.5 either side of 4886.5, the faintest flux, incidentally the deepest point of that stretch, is 1.7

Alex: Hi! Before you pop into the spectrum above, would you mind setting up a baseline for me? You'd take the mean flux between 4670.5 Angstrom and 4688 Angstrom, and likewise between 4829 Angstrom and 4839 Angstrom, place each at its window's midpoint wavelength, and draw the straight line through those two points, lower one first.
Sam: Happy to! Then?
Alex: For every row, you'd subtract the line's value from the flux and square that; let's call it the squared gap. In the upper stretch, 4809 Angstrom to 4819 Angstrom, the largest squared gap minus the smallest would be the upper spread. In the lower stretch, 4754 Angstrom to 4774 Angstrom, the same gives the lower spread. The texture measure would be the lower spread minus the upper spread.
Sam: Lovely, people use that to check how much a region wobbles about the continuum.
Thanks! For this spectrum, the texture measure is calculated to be 0.08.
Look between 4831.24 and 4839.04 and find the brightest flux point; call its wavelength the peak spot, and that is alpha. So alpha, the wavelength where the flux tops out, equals 4836.25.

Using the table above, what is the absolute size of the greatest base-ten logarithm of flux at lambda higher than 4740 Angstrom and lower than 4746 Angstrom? 0.43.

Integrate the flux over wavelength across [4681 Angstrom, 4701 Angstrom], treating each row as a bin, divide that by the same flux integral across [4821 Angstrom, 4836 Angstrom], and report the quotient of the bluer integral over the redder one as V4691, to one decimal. 1.4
